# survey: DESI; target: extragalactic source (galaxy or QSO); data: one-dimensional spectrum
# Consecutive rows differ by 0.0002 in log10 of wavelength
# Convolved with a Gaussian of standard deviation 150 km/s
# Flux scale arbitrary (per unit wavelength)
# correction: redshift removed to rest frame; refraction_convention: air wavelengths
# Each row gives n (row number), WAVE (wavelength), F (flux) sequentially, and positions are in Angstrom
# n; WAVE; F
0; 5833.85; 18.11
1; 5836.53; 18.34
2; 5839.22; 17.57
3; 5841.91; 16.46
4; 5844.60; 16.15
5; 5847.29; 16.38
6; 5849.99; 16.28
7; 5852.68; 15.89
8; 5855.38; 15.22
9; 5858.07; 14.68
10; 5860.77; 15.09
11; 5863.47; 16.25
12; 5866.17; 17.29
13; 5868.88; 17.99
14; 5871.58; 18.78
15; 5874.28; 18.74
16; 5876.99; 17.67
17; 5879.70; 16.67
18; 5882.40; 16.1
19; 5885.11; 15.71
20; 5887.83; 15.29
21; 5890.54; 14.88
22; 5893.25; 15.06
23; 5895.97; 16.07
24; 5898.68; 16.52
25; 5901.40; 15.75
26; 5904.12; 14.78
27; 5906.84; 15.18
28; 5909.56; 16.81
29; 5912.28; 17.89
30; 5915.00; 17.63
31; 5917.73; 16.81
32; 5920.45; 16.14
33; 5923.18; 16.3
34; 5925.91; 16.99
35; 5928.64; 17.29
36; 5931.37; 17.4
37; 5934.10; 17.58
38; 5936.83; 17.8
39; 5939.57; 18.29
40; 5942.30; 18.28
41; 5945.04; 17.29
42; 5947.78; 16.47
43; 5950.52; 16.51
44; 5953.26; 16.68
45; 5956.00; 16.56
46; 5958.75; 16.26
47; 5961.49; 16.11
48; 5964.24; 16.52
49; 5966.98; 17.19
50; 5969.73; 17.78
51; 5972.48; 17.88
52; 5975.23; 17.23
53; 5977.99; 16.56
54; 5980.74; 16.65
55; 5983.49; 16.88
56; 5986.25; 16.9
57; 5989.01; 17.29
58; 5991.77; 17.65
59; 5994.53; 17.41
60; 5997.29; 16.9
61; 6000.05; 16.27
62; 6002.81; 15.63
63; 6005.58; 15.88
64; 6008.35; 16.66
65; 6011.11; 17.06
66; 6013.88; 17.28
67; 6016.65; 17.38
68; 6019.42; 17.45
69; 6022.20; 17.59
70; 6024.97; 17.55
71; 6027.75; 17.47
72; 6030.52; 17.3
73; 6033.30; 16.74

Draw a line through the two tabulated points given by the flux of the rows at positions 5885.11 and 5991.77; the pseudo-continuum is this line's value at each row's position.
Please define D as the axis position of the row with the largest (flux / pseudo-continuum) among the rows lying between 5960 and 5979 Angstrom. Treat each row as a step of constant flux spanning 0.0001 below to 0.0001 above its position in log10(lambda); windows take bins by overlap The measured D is 5972.48 Angstrom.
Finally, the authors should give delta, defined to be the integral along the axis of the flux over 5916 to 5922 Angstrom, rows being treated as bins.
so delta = 99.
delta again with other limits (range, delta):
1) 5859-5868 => 146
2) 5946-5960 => 231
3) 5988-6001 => 223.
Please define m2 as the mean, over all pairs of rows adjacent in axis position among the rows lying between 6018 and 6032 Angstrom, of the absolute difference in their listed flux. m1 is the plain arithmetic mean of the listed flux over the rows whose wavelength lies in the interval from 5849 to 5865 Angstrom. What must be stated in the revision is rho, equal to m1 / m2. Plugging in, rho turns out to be 145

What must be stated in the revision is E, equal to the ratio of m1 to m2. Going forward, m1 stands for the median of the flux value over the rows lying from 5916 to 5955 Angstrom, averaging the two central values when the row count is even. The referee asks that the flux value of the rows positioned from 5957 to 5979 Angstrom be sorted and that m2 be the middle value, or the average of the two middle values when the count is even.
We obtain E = 1.02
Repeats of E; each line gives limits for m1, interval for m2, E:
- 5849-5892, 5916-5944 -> 0.93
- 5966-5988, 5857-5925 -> 1.05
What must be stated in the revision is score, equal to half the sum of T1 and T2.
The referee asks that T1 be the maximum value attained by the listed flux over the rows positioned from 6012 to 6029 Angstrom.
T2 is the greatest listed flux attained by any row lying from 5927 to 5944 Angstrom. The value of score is 17.9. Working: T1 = 17.59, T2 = 18.29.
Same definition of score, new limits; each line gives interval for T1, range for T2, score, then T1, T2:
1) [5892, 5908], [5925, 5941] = 17.4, 16.52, 18.29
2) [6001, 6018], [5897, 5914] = 17.6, 17.38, 17.89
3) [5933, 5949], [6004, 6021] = 17.9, 18.29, 17.45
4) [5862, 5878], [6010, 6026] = 18.2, 18.78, 17.59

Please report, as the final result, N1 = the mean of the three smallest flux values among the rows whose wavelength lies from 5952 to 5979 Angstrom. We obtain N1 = 16.3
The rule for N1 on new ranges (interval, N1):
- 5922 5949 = 16.6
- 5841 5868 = 15.0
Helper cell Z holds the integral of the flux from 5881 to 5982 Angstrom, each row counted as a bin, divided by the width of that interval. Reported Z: 16.7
